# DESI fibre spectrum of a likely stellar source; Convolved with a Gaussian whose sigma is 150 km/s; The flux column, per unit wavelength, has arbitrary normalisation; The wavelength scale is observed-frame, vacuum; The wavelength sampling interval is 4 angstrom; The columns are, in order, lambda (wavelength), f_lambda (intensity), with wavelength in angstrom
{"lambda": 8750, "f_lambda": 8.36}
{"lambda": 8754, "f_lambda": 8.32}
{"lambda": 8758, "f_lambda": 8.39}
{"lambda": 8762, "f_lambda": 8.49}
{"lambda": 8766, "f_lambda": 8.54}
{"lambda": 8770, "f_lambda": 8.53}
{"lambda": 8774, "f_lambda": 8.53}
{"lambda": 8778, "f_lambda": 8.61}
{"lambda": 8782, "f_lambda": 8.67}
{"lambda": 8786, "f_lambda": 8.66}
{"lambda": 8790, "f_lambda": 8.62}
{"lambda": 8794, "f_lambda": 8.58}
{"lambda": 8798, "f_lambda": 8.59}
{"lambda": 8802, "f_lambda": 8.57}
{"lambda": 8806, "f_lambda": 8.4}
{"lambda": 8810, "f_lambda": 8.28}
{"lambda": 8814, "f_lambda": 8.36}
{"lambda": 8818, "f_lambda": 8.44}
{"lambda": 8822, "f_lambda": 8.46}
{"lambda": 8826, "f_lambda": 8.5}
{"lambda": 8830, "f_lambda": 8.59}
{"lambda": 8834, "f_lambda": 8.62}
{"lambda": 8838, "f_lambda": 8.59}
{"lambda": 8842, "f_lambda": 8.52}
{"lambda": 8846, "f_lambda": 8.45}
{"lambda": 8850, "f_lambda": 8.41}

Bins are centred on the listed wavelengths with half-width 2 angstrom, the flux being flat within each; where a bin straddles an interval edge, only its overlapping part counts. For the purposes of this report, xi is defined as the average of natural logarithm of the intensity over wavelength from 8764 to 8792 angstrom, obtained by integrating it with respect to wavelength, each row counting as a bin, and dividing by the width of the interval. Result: 2.151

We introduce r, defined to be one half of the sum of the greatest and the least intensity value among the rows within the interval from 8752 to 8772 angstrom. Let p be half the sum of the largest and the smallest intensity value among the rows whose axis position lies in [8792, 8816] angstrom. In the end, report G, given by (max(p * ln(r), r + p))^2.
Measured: 323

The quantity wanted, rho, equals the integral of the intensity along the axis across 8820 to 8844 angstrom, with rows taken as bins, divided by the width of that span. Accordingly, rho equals 8.55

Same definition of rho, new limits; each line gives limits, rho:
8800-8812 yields 8.42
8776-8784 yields 8.64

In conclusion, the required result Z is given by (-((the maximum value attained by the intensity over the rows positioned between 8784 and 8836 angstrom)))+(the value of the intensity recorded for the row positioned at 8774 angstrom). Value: -0.13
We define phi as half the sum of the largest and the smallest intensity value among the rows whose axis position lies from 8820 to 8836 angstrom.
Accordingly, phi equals 8.54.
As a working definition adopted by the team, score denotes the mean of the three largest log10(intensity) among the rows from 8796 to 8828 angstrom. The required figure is 0.9321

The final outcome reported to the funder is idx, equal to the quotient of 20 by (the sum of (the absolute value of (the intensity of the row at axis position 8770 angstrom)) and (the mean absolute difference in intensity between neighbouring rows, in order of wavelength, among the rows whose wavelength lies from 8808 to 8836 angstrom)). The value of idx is 2.33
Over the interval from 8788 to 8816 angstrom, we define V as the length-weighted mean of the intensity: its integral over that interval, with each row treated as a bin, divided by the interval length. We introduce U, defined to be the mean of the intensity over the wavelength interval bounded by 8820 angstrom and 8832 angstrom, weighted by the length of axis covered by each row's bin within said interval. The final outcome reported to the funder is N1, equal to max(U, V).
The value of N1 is 8.52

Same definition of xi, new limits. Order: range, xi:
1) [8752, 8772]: 2.135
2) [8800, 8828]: 2.132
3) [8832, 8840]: 2.152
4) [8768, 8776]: 2.144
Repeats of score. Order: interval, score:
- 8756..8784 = 0.9348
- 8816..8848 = 0.9345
